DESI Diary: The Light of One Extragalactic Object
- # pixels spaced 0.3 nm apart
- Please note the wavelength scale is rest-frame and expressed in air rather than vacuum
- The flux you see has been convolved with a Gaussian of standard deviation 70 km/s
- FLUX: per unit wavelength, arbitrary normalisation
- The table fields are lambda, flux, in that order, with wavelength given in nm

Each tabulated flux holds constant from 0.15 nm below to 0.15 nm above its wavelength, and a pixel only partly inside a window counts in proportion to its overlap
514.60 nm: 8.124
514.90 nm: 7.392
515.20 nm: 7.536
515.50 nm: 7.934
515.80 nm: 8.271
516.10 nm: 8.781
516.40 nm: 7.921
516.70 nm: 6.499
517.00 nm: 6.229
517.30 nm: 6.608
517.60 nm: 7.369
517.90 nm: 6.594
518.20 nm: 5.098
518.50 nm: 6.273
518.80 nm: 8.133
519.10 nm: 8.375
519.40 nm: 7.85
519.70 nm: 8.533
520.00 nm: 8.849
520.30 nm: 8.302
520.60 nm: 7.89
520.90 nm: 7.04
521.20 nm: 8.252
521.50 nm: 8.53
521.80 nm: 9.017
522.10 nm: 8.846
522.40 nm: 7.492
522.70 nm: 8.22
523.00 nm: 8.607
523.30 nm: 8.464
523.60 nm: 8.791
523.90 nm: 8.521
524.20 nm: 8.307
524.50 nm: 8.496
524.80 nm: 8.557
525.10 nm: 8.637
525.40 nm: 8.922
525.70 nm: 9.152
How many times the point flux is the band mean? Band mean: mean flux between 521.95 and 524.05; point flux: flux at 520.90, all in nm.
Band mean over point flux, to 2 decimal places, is 1.20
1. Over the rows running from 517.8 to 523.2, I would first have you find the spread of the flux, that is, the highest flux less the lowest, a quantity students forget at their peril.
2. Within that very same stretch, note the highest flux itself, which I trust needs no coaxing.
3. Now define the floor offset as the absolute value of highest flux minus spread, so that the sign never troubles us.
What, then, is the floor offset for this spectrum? 5.1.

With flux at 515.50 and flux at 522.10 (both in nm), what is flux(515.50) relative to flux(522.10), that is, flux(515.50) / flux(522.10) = 0.90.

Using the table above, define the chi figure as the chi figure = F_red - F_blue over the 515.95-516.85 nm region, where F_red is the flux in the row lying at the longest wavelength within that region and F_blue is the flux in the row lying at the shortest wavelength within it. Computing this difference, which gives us -2.3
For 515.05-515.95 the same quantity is 0.7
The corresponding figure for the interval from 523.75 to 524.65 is 0.0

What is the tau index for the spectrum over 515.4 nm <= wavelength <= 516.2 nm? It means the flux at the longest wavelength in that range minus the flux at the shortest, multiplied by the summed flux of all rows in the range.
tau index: 21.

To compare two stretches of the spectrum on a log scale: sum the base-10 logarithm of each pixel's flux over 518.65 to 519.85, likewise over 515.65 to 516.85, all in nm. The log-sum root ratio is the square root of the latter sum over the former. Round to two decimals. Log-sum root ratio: 0.99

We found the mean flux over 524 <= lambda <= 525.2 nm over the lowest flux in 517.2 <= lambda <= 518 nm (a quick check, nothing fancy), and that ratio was 1.29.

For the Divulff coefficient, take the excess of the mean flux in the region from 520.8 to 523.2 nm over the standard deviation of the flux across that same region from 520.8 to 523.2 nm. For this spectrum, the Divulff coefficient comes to 7.6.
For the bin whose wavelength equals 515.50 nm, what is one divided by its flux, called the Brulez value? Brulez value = 0.126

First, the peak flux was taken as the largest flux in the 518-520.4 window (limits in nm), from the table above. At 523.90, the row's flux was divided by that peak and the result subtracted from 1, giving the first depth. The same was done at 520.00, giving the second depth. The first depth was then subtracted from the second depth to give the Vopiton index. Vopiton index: -0.04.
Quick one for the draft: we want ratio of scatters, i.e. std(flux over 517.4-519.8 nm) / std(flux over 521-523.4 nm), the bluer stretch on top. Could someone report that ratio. 2.58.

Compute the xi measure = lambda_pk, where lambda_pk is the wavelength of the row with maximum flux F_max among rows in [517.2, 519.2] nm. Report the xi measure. 519.10 nm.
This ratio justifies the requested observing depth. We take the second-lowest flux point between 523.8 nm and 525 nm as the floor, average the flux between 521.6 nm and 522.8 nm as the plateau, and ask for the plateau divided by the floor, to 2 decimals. 0.99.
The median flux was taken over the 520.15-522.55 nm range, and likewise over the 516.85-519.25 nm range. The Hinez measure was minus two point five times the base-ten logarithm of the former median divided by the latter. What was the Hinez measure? -0.25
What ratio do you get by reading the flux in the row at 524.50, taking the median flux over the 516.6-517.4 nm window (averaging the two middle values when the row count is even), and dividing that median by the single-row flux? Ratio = 0.76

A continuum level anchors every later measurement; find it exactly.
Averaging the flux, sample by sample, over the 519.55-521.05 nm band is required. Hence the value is 8.12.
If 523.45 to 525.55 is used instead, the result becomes 8.60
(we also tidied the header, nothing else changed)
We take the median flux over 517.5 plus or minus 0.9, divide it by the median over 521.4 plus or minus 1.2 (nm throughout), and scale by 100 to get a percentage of 79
